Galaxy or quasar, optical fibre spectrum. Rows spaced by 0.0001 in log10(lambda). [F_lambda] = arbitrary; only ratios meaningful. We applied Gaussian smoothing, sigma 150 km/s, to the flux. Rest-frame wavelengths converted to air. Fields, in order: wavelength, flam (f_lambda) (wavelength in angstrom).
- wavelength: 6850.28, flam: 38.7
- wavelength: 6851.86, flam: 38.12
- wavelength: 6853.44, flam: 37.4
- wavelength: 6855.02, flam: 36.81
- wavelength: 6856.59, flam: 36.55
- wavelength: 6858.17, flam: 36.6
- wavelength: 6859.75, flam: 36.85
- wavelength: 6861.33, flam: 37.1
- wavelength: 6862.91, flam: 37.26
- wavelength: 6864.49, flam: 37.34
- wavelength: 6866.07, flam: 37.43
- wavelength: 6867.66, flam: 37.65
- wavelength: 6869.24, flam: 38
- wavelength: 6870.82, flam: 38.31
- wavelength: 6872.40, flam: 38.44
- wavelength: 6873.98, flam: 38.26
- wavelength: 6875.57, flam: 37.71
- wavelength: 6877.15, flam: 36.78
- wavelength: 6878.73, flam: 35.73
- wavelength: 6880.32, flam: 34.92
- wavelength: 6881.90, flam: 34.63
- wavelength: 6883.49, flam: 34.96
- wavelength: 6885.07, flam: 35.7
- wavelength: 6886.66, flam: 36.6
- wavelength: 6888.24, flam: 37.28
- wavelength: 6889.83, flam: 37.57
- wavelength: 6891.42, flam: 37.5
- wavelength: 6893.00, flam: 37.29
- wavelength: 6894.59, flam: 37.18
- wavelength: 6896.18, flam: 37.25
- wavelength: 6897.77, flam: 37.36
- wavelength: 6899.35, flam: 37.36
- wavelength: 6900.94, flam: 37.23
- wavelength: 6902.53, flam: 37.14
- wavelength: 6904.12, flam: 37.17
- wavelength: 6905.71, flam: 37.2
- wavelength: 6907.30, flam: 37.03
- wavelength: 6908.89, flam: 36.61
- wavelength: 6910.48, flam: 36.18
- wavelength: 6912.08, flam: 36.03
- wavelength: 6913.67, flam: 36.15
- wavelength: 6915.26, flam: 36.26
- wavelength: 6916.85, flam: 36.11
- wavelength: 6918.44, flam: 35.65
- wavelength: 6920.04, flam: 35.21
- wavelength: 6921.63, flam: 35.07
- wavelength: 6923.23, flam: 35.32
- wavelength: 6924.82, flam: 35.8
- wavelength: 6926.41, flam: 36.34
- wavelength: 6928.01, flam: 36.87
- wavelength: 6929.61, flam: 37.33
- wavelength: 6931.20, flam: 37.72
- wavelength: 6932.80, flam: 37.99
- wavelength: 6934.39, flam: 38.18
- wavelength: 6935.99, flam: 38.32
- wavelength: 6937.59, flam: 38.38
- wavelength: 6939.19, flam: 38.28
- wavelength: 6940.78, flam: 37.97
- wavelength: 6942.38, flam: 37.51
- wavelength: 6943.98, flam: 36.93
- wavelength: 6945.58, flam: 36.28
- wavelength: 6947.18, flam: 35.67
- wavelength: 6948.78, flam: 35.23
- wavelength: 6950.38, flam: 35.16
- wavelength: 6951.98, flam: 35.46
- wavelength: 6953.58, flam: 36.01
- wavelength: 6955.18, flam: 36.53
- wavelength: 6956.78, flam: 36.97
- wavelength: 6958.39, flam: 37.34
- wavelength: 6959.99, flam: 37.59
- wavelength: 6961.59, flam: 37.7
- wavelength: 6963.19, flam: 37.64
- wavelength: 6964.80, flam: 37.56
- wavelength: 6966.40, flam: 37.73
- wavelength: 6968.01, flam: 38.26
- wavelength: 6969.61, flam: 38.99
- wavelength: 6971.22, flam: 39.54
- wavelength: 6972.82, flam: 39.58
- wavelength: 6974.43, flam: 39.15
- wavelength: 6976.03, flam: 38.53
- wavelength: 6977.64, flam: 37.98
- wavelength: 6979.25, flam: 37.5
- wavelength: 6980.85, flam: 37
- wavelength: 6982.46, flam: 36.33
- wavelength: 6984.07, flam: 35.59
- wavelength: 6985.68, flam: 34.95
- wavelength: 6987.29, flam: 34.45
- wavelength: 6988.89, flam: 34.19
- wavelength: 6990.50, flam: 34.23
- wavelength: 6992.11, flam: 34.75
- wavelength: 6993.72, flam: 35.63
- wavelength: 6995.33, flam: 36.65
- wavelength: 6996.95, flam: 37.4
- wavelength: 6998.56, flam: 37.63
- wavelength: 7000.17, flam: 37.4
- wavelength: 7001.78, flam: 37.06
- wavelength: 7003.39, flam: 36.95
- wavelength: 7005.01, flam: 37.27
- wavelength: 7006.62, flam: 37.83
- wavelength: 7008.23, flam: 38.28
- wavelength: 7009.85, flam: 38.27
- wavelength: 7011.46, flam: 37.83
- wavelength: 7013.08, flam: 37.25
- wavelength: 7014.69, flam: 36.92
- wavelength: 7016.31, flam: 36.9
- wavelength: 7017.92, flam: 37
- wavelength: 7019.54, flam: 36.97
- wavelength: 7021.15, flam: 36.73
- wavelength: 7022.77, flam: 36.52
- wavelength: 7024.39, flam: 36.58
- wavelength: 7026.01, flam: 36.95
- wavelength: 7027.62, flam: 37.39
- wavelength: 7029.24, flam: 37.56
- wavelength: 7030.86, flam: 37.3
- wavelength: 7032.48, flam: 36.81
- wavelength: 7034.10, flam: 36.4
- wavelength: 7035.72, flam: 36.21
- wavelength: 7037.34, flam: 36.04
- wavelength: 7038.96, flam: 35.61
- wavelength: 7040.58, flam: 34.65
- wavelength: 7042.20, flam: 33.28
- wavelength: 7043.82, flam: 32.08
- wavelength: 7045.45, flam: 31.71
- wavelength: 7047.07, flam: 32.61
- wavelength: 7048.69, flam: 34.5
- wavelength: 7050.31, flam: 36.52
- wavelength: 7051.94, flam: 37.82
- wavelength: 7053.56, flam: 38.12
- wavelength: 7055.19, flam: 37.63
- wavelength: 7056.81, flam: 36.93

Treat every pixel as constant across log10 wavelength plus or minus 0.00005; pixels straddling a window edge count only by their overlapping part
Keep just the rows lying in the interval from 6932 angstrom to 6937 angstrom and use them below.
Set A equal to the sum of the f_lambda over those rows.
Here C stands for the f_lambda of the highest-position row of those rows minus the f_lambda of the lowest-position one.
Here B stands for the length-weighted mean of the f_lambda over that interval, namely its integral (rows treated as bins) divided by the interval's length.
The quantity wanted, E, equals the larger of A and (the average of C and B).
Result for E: 114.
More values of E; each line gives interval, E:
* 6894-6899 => 112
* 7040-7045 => 100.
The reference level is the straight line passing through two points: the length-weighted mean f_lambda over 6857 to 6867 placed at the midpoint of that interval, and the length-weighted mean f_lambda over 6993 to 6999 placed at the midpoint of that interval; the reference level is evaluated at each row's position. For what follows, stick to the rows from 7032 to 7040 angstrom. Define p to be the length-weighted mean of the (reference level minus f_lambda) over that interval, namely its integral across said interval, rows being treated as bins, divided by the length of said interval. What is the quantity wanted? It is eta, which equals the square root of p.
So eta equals 0.72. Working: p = 0.52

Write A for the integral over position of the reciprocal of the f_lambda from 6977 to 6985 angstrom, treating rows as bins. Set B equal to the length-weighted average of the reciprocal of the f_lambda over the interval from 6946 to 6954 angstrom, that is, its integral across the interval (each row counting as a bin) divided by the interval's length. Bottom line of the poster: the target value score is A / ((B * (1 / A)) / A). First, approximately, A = 0.217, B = 0.0282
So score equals 0.36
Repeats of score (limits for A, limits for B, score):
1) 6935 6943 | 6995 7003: 0.34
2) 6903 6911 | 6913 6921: 0.37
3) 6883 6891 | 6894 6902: 0.39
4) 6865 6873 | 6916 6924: 0.33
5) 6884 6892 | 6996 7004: 0.38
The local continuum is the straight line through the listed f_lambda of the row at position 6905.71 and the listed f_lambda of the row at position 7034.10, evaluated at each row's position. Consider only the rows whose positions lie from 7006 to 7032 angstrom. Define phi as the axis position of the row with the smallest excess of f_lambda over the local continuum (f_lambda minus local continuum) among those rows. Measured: 7022.77 angstrom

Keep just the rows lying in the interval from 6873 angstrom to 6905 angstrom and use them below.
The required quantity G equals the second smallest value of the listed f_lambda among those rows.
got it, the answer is 34.92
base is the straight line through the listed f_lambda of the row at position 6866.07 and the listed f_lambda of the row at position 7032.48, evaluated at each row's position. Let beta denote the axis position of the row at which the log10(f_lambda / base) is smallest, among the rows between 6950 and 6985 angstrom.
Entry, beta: 6950.38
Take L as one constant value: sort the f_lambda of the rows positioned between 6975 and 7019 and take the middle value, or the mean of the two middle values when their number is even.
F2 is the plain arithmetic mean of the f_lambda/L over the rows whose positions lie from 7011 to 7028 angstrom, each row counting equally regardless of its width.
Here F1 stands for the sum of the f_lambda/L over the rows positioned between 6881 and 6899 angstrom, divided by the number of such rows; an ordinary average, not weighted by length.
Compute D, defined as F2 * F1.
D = 0.99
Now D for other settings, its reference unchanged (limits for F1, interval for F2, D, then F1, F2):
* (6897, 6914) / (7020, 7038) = 0.99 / 0.996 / 0.99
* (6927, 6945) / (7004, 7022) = 1.03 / 1.021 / 1.01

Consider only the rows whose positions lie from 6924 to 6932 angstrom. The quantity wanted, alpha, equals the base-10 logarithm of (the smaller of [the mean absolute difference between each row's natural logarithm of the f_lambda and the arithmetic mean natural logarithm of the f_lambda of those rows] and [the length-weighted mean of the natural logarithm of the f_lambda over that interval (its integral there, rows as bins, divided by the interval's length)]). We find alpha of -1.8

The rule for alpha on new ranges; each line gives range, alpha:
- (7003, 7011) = -1.9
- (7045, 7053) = -1.2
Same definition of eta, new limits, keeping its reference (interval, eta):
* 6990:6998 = 0.95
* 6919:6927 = 1.18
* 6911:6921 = 1.02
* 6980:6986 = 0.85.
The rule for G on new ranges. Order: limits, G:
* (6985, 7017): 34.23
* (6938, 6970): 35.23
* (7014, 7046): 32.08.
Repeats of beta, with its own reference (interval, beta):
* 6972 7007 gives 6988.89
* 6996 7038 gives 7037.34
